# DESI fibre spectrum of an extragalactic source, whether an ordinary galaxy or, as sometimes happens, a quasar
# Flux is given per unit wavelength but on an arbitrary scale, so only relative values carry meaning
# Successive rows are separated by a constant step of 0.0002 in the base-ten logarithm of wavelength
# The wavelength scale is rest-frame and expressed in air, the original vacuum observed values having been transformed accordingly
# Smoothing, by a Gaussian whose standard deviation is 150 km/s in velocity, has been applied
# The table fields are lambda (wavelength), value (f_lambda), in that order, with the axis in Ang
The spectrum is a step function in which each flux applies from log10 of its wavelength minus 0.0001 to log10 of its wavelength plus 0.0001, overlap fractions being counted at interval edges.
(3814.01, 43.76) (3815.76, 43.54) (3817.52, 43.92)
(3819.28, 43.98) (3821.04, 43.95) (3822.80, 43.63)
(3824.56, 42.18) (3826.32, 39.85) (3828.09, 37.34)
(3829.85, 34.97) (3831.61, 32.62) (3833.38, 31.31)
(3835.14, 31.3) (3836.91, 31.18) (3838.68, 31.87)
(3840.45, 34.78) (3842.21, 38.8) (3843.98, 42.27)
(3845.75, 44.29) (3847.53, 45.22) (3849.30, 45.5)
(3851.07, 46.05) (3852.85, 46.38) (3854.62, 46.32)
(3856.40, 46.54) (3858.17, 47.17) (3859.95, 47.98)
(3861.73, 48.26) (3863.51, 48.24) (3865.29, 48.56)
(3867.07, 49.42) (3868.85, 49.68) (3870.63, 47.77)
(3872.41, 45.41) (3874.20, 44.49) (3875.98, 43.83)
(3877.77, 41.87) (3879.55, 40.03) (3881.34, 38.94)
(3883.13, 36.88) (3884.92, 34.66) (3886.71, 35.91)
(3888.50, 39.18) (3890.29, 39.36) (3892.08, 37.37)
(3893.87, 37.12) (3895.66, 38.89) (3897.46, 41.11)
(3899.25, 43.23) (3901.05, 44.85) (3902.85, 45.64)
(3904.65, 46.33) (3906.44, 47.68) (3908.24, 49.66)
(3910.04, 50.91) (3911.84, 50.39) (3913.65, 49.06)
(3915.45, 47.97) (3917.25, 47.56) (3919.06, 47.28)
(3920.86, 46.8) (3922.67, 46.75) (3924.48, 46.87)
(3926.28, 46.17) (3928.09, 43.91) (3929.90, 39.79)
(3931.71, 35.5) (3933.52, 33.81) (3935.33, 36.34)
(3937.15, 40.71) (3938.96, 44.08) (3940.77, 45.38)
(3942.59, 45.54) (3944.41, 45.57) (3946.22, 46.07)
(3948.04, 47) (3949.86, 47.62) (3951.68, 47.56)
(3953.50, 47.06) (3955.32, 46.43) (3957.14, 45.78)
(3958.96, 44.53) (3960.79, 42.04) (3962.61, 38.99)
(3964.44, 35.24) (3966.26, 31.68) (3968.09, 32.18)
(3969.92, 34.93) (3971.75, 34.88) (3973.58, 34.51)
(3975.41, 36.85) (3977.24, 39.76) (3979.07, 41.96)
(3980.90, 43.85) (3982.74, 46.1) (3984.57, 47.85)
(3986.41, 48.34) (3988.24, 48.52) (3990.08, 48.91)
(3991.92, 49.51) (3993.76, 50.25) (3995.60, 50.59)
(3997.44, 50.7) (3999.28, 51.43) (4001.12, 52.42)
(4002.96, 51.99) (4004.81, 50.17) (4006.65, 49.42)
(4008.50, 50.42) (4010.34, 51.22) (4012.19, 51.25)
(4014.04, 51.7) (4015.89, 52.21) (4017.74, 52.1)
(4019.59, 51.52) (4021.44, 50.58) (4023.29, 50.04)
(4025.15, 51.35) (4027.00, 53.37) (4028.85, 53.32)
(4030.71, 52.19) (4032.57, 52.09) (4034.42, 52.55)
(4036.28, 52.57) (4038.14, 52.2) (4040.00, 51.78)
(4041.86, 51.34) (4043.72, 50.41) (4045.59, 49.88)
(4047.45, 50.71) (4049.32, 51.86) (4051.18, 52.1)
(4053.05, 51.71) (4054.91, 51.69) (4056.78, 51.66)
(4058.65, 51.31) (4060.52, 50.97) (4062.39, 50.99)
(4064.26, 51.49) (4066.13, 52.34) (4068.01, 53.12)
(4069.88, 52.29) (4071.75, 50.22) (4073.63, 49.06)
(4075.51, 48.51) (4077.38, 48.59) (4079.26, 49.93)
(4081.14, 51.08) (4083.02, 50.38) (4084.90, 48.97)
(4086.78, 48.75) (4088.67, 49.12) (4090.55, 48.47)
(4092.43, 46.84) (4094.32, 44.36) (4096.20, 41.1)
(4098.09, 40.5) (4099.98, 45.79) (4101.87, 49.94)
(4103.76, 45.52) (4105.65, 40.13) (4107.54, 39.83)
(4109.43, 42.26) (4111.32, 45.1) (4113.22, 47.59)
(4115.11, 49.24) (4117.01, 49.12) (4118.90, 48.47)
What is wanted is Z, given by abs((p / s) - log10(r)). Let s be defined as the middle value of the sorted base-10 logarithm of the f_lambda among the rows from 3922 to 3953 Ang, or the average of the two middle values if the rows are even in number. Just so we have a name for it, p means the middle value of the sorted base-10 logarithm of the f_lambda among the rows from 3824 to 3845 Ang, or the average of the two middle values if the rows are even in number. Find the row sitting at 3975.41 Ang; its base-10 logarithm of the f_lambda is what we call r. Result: 0.74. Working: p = 1.54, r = 1.57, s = 1.66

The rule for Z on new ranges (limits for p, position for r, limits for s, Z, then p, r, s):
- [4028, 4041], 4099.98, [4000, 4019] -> 0.78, 1.72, 1.66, 1.71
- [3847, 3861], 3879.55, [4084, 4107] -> 0.80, 1.67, 1.60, 1.67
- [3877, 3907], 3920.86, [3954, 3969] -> 0.77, 1.60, 1.67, 1.61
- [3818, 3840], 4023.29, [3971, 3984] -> 0.74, 1.56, 1.70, 1.60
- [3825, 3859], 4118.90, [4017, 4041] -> 0.71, 1.60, 1.69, 1.72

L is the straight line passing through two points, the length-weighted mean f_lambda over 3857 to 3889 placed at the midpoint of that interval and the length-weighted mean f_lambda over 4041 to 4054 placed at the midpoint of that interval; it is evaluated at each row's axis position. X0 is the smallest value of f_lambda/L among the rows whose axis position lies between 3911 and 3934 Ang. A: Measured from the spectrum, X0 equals 0.729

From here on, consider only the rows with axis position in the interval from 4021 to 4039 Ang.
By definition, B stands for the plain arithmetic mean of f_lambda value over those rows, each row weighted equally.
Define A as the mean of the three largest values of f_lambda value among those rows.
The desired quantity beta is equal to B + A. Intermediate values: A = 53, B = 52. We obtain 105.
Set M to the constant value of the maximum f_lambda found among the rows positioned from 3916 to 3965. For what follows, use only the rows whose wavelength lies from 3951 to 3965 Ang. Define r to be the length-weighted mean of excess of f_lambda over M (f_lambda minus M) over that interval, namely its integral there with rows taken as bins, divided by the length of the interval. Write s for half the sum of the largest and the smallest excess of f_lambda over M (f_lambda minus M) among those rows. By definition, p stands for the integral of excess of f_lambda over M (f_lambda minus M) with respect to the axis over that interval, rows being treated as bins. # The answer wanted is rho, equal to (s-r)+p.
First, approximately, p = -56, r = -4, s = -6.2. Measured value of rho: -59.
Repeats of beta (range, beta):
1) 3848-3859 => 93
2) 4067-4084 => 103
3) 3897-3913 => 97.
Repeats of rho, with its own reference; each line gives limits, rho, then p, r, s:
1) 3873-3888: -119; -119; -8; -8.0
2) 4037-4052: 55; 55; 4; 3.4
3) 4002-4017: 51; 52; 3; 3.2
